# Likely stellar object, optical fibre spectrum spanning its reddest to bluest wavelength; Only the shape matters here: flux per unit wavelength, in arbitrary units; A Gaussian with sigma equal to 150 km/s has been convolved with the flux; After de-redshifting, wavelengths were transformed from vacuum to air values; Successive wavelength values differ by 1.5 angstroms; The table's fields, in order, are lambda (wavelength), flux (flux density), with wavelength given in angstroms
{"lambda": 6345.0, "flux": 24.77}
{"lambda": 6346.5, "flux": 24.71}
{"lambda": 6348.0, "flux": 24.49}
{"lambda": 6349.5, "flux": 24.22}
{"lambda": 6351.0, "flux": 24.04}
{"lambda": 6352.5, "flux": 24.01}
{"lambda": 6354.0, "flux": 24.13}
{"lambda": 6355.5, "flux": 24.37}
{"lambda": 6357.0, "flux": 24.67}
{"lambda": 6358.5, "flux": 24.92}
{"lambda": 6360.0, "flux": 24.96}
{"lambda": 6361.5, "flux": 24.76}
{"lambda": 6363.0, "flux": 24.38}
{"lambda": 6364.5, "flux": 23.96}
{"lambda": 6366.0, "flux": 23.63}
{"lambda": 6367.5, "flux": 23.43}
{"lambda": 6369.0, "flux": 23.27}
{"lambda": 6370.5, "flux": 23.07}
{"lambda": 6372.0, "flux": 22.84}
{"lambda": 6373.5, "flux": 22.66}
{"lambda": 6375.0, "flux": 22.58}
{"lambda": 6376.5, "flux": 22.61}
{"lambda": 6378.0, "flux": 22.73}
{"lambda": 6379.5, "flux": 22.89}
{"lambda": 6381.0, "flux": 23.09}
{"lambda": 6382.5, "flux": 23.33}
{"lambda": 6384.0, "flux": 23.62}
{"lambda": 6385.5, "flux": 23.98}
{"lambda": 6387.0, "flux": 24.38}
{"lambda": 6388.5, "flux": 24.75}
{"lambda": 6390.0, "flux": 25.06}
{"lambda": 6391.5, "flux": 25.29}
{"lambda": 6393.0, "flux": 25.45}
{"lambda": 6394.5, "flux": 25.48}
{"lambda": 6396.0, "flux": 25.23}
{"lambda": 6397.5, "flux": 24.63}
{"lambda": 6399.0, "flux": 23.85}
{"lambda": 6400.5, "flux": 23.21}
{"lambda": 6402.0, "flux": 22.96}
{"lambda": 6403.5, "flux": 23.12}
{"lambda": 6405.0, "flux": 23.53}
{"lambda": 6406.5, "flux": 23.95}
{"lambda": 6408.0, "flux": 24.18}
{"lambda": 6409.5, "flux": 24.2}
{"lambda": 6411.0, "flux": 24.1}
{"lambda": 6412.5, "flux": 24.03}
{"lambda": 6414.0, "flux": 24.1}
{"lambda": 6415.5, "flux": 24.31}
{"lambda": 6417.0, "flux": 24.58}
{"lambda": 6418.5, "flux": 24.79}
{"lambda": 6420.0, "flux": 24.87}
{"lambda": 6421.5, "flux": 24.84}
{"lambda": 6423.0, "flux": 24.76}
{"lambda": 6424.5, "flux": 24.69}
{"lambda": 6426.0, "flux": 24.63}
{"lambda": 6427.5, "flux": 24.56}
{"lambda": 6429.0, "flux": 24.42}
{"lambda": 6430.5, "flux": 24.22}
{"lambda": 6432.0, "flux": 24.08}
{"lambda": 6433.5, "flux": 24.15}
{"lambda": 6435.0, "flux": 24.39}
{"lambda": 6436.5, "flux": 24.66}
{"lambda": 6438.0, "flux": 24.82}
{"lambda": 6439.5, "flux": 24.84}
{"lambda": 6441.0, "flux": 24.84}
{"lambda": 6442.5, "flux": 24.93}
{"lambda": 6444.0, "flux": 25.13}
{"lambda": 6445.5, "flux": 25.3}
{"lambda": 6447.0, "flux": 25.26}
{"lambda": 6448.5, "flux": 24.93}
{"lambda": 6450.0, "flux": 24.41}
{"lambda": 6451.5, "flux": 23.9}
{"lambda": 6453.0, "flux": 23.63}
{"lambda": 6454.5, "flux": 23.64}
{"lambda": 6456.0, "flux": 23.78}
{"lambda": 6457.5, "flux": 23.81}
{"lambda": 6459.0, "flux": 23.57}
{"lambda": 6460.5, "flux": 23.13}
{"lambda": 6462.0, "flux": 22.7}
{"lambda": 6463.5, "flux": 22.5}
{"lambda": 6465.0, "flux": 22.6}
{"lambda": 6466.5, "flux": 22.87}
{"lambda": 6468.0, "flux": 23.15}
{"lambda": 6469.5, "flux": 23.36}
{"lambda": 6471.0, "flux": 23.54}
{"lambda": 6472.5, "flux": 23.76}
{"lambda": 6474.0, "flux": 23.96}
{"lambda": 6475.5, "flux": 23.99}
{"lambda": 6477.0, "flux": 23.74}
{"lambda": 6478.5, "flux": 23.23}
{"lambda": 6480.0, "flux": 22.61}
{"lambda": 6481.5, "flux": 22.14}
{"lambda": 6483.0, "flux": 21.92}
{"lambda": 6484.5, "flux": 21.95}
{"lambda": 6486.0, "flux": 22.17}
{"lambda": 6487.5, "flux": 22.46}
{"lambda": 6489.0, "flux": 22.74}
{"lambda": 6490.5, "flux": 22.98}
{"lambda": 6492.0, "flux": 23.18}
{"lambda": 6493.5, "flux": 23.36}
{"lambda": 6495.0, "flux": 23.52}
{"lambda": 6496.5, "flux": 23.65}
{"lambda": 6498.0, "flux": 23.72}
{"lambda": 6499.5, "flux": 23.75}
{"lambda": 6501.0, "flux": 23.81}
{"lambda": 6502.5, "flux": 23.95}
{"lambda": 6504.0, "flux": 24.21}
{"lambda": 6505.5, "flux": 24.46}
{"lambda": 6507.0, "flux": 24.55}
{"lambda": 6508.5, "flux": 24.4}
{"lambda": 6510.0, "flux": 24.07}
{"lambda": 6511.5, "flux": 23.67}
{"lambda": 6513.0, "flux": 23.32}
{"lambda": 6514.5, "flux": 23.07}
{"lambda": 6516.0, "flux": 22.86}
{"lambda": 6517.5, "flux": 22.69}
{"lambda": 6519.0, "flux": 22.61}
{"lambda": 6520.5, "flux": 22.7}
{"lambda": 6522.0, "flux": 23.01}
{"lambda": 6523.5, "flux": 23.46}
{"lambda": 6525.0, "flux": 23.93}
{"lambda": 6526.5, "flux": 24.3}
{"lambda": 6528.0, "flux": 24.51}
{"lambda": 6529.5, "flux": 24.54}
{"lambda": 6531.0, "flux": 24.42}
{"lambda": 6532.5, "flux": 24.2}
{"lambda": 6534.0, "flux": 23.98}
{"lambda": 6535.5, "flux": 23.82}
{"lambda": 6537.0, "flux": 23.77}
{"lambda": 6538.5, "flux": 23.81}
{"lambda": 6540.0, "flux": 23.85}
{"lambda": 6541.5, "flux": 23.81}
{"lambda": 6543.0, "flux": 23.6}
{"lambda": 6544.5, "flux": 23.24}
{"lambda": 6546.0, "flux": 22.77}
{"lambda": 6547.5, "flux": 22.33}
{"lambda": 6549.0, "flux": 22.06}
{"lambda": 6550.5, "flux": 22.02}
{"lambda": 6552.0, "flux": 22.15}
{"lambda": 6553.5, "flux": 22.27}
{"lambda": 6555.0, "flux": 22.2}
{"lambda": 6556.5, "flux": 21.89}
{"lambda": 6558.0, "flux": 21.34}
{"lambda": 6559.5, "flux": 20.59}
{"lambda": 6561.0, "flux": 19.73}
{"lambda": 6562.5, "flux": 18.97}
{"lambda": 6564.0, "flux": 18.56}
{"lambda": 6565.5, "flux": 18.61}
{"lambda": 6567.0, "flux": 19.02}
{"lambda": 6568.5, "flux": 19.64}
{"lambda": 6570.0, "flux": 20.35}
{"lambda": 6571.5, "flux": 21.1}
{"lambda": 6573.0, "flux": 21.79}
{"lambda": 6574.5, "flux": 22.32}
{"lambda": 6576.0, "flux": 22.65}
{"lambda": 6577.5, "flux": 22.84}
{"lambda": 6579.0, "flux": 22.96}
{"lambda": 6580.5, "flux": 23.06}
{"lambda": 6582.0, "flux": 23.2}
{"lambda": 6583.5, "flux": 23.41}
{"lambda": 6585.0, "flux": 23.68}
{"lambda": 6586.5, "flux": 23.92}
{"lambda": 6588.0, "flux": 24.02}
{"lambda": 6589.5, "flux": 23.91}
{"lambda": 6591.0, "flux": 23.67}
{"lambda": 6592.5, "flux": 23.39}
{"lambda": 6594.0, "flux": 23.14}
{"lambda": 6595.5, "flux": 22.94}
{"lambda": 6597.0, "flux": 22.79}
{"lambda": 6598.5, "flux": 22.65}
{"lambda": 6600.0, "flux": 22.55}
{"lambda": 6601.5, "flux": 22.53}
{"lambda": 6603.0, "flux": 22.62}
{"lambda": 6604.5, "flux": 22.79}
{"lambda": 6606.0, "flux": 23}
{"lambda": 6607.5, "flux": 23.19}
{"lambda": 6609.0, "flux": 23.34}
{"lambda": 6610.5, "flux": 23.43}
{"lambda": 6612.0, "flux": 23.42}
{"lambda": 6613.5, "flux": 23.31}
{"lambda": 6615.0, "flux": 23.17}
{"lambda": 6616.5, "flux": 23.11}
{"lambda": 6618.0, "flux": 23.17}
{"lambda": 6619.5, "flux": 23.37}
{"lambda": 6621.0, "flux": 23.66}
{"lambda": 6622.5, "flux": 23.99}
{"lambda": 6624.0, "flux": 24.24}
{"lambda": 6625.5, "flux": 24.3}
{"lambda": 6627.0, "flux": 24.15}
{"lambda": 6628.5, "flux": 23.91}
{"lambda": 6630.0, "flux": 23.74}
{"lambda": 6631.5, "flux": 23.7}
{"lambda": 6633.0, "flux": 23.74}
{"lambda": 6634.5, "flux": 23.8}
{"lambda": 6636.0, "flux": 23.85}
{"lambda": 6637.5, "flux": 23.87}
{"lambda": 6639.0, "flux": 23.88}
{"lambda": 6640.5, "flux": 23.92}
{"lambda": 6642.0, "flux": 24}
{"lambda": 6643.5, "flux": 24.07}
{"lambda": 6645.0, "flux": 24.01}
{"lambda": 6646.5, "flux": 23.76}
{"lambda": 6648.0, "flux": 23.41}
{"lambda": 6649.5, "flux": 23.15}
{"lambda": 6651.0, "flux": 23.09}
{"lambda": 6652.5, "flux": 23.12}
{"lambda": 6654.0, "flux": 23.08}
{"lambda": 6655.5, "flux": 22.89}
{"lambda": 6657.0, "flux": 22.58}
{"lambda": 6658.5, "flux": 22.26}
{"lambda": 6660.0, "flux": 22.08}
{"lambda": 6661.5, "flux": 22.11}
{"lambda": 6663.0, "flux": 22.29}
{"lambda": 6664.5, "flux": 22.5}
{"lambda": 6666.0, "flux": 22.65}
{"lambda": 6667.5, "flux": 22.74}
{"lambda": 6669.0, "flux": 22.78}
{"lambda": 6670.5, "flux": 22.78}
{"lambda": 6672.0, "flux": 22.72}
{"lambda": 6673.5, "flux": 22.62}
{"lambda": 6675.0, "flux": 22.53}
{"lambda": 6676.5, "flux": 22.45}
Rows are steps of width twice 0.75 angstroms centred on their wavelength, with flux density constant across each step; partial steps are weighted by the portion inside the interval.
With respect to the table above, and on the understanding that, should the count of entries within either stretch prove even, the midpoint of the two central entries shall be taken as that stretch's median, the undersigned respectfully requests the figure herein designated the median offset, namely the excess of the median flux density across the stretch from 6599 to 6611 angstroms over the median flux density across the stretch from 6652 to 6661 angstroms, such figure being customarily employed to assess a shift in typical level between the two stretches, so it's 0.16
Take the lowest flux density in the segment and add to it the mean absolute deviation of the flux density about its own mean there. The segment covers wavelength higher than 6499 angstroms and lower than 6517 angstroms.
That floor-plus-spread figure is 23.3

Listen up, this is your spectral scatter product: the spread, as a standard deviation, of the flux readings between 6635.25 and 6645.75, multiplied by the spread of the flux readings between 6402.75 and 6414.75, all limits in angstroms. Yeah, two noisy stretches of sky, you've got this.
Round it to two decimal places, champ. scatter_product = 0.03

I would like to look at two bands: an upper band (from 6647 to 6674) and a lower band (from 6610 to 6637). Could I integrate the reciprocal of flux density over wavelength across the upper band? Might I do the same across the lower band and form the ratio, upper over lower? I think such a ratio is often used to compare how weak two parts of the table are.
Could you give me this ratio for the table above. 1.04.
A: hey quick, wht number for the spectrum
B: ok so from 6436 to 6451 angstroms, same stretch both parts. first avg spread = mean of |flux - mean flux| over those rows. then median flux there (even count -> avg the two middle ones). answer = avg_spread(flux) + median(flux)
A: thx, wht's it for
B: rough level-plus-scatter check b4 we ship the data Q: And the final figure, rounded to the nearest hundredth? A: 25.08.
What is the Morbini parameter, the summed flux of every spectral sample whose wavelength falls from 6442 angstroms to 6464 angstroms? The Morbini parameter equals 361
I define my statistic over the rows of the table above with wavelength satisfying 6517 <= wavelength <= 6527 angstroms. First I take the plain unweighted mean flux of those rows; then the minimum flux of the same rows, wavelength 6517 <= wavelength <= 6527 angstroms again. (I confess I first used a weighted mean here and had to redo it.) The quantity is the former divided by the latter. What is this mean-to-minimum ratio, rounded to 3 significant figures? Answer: 1.03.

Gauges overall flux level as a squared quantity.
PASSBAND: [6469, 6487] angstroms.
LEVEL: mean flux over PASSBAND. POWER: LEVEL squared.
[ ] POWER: 530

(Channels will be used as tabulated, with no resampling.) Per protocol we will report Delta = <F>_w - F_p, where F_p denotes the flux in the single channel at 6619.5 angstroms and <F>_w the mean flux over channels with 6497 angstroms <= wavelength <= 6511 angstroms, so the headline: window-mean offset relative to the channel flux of 0.7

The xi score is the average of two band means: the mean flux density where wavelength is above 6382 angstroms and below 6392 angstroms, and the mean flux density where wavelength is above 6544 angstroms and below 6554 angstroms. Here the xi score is 23.4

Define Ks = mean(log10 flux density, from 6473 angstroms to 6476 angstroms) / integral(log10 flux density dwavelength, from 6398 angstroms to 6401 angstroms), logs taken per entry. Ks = 0.335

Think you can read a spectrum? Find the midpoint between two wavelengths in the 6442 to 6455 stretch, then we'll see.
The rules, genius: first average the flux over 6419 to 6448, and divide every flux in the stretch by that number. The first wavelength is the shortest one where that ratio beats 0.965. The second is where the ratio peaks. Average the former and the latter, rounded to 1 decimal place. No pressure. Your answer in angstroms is 6444.0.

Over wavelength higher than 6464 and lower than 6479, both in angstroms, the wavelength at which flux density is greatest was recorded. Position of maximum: 6475.5 angstroms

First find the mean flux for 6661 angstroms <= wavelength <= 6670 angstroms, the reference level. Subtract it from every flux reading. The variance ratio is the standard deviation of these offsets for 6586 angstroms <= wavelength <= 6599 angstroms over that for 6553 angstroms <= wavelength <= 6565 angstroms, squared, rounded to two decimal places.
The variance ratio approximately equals 0.13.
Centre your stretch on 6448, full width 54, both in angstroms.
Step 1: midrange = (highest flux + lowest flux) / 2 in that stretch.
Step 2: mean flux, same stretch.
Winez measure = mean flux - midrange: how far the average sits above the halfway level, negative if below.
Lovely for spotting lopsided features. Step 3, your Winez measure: 0.20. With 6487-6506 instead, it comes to 0.06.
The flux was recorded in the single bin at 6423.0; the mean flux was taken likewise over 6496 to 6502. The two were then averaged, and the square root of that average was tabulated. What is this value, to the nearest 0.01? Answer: 4.92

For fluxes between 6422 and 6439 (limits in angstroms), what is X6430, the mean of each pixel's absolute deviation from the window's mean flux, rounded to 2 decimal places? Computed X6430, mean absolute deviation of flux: 0.22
